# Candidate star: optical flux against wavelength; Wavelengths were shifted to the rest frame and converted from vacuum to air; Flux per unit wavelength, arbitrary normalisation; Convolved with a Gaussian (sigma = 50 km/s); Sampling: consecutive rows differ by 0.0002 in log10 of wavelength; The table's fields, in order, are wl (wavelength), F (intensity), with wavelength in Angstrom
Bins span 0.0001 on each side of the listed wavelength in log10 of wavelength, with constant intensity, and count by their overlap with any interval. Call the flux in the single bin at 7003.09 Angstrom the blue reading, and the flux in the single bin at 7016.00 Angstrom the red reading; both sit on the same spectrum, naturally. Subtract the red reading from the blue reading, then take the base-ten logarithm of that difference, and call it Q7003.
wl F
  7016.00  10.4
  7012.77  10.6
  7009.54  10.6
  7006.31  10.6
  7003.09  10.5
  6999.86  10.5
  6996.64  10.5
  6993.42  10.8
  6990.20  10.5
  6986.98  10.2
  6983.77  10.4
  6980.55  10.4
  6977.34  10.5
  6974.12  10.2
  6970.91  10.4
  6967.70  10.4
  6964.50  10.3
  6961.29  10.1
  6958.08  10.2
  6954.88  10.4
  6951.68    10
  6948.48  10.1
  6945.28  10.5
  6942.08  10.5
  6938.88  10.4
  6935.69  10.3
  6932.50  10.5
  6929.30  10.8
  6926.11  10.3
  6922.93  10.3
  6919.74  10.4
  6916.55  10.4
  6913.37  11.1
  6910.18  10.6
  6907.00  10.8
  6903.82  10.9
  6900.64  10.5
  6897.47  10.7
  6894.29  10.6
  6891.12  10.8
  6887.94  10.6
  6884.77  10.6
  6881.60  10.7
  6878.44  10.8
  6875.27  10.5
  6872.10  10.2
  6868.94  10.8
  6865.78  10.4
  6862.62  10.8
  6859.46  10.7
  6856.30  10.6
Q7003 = -1.0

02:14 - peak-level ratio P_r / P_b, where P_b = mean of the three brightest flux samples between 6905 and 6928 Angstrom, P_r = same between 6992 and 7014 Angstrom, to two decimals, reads 0.98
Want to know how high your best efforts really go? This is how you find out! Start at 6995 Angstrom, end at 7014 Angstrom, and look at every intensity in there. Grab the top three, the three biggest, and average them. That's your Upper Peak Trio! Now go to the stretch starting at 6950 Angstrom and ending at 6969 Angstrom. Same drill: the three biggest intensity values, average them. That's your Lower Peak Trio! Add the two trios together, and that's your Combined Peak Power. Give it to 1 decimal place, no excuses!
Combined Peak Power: 21.0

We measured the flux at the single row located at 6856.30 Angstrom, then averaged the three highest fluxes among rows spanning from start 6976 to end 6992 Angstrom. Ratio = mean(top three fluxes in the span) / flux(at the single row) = 0.99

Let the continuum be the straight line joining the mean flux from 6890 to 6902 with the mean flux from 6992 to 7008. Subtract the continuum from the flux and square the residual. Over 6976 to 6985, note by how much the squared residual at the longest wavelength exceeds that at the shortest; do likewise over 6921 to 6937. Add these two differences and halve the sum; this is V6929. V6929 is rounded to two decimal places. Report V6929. 0.01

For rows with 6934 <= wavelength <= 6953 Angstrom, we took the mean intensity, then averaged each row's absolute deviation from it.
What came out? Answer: 0.17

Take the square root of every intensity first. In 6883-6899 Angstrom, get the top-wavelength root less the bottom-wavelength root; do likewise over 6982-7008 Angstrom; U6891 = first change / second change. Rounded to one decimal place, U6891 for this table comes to 0.5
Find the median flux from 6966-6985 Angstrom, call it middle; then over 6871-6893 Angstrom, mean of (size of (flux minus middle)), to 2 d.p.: 0.26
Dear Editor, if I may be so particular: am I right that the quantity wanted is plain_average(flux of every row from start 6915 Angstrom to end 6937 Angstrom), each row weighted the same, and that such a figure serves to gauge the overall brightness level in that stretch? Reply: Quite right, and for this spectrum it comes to 10.43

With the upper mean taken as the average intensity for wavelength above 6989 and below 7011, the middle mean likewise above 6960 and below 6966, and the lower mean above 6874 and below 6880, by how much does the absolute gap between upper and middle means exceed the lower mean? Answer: -10.28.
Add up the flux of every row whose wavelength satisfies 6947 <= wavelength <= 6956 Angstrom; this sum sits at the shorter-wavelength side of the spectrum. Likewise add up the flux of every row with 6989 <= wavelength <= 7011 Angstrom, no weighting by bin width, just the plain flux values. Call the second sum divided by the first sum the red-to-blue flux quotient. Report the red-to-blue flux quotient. 2.4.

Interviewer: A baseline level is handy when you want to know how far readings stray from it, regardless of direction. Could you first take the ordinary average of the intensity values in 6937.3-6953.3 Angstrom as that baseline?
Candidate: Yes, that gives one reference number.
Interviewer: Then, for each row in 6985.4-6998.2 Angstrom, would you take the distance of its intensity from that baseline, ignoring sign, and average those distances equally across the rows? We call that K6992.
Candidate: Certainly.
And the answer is 0.25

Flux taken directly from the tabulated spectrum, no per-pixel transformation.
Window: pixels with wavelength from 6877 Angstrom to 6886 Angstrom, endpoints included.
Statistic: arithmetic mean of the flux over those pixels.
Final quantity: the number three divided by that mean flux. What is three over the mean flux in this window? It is 0.280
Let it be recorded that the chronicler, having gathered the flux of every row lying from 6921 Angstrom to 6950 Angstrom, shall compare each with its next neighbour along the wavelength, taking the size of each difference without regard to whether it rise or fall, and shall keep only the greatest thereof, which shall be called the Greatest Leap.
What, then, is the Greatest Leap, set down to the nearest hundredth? 0.50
